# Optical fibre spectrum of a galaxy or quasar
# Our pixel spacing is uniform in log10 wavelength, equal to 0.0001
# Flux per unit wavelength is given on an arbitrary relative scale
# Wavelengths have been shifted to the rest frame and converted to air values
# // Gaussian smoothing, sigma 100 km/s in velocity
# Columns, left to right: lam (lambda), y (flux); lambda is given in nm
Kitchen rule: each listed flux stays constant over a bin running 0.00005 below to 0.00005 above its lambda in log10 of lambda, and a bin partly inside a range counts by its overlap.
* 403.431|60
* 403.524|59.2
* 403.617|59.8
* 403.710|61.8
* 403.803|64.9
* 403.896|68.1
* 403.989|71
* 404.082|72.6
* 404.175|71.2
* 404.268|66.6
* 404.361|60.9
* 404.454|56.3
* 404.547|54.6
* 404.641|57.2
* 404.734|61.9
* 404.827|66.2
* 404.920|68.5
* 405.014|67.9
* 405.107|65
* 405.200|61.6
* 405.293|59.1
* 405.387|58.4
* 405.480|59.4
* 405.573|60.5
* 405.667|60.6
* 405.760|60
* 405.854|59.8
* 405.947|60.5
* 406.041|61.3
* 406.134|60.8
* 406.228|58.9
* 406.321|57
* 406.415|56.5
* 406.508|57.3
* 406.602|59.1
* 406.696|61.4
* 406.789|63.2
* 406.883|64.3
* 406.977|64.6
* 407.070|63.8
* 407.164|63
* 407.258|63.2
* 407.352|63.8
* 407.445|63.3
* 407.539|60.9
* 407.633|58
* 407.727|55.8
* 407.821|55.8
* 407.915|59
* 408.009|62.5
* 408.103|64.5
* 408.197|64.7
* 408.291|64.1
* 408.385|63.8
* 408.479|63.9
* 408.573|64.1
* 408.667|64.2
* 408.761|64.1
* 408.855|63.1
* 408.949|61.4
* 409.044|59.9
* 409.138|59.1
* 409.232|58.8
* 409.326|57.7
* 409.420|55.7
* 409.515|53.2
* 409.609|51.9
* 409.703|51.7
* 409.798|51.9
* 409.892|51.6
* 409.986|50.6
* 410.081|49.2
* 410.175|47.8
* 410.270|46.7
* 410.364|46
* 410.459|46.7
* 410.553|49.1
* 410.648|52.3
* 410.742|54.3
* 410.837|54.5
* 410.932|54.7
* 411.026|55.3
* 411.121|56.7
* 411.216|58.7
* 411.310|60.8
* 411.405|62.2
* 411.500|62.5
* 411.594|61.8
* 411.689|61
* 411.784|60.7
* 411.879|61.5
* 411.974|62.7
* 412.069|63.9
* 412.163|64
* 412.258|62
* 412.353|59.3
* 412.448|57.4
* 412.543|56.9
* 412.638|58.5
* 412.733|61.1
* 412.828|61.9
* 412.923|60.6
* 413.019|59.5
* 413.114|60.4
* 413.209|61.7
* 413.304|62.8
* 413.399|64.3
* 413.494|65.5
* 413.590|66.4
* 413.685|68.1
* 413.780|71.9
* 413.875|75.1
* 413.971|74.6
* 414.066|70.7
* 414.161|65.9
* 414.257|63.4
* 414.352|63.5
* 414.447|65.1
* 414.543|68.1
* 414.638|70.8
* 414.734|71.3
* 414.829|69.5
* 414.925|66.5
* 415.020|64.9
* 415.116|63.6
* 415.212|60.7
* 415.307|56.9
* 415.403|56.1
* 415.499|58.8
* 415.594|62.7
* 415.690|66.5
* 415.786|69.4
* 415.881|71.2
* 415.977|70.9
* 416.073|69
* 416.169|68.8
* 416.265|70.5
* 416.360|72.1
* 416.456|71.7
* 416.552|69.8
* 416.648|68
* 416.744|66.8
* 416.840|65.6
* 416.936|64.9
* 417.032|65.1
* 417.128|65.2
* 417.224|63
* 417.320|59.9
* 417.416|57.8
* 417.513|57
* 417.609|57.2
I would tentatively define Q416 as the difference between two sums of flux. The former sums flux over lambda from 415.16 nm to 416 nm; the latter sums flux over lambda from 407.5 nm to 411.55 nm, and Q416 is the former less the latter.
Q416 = -1876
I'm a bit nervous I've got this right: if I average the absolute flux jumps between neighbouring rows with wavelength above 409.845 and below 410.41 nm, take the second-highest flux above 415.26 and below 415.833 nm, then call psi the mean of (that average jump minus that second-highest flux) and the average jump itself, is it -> -32.1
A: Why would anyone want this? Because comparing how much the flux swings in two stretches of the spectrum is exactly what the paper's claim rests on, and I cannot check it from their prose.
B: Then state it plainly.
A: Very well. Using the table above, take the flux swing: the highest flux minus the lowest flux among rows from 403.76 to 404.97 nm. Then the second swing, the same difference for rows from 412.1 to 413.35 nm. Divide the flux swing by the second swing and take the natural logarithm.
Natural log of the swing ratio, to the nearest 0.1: 0.9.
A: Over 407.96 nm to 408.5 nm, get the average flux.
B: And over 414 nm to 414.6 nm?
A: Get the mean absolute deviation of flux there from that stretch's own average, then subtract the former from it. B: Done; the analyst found -61.7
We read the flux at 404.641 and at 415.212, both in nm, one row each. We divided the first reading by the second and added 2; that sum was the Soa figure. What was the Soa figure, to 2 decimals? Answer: 2.94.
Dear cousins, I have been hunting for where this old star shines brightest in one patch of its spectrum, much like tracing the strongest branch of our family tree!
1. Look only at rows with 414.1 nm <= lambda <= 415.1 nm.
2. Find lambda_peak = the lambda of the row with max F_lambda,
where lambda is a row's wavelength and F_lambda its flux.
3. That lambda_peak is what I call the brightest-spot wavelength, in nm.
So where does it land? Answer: 414.734 nm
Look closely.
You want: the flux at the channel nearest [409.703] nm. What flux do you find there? 51.7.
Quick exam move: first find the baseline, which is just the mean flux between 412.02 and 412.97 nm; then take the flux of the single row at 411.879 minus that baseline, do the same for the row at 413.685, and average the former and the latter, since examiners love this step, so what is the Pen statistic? 4.2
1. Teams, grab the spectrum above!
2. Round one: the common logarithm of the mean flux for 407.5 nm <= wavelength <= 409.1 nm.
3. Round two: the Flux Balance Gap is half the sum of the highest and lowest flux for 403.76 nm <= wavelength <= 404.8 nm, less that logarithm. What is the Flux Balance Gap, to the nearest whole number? 62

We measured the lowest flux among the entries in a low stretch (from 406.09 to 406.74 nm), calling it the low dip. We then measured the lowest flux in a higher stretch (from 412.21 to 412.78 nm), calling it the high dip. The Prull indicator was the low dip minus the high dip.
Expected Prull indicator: 0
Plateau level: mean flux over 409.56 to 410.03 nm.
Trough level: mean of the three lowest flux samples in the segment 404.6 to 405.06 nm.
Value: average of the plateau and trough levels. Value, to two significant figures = 57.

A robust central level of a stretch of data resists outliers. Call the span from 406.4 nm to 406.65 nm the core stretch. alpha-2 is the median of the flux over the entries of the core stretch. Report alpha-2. 57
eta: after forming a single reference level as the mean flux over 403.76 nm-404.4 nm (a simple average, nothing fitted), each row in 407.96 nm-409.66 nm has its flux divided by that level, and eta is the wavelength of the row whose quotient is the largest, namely 408.197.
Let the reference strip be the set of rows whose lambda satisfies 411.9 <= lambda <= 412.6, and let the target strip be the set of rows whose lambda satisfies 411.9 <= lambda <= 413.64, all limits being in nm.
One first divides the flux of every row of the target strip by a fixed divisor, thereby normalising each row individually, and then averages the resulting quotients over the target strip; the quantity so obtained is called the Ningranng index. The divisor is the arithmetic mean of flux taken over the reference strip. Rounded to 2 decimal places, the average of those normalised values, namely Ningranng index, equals 1.01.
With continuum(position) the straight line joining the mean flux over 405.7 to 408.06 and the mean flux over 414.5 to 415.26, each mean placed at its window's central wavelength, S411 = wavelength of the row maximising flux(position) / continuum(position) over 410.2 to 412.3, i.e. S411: 412.163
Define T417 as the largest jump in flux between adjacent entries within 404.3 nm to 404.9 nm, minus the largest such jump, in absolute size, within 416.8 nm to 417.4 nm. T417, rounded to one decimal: 1.6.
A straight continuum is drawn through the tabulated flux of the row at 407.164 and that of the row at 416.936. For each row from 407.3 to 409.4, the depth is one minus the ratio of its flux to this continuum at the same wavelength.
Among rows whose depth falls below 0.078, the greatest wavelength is 409.232 nm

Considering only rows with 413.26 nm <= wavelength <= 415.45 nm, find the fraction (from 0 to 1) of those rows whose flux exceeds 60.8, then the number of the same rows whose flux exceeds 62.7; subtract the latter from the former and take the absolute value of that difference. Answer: 19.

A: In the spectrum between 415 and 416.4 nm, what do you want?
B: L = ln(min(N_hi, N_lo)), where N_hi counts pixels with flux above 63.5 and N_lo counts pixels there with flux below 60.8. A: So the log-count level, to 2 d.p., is 1.39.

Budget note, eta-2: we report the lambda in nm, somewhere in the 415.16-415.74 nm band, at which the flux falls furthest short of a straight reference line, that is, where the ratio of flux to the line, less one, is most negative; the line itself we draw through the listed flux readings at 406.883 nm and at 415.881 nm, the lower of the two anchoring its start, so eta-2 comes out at 415.403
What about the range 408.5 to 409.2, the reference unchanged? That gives 409.138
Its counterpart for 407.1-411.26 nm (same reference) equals 410.364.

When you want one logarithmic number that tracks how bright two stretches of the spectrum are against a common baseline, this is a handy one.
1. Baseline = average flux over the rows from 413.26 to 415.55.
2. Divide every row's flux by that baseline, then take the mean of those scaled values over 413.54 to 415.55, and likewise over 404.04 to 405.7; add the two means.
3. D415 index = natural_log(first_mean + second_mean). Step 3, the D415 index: 0.67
